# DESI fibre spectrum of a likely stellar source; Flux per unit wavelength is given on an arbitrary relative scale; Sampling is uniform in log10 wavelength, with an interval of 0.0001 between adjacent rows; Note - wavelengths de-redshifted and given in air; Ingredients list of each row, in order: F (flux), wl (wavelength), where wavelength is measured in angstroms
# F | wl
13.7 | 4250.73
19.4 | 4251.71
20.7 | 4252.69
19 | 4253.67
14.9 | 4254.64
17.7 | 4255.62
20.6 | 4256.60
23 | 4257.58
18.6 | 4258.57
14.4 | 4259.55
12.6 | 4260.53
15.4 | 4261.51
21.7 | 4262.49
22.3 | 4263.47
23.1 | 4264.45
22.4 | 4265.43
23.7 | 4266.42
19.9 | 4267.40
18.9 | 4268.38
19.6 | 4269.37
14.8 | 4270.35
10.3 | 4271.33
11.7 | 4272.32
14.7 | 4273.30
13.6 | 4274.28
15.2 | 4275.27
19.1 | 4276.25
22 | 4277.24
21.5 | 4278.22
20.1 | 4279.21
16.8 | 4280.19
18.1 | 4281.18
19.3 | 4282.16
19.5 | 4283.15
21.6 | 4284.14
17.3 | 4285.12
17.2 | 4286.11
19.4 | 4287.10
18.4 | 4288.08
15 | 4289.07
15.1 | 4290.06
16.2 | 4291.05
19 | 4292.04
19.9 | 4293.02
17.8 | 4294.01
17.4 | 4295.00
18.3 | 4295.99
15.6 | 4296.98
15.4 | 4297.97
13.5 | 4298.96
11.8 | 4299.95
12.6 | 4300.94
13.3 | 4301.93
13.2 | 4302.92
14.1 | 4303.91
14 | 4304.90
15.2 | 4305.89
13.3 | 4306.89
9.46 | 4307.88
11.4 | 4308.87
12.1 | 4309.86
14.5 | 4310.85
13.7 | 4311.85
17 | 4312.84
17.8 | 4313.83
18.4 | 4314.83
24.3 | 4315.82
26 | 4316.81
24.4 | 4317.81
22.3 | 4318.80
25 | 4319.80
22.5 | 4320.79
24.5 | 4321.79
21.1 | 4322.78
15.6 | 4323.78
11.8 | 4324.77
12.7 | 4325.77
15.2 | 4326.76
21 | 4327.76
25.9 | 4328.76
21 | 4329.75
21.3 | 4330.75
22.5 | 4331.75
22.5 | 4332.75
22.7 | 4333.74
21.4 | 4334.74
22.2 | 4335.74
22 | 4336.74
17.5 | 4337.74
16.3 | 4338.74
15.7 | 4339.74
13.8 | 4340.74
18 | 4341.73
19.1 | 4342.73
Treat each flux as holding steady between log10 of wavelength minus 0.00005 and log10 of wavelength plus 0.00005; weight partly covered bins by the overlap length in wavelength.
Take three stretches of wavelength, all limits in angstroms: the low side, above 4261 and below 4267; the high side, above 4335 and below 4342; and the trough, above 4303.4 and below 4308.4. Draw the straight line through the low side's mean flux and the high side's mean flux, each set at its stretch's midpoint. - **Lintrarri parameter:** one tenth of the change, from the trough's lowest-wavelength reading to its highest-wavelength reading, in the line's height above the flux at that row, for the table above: 0.45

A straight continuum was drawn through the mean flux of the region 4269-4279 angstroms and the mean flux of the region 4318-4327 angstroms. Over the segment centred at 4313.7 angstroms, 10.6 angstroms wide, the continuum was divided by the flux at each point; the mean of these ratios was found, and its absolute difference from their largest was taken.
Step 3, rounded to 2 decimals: 0.51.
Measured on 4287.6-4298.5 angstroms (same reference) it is 0.12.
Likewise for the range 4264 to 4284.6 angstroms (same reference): 0.63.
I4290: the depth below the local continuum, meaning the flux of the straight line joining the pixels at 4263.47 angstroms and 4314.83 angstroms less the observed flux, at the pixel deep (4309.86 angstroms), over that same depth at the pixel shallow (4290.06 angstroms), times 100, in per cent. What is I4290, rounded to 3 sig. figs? 129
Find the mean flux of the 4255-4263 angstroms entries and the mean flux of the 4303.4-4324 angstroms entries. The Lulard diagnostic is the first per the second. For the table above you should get 1.00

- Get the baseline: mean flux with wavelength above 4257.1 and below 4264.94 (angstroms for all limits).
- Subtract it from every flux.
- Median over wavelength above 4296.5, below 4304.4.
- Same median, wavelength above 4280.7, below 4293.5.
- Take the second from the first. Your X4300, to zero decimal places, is -5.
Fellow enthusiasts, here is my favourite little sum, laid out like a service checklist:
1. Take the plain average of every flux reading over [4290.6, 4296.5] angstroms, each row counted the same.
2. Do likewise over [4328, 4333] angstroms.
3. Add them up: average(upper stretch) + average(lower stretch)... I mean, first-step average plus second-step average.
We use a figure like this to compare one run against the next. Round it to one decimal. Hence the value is 40.7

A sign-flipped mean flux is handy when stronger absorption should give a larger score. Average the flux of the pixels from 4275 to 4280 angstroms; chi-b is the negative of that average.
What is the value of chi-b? -19.6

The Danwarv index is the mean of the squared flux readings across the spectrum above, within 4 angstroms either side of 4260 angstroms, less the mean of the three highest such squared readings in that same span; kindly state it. -140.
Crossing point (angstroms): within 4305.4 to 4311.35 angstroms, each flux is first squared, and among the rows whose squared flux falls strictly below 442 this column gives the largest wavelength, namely 4310.85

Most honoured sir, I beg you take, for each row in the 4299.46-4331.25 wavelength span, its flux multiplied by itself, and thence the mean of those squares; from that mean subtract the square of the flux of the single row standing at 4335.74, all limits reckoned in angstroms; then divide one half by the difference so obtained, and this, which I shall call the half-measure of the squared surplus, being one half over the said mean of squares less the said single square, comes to -0.003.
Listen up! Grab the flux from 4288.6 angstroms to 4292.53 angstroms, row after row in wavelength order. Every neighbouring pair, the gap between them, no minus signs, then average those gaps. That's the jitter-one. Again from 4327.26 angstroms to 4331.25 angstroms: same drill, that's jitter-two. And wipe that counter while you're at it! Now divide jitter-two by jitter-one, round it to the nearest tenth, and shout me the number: 2.5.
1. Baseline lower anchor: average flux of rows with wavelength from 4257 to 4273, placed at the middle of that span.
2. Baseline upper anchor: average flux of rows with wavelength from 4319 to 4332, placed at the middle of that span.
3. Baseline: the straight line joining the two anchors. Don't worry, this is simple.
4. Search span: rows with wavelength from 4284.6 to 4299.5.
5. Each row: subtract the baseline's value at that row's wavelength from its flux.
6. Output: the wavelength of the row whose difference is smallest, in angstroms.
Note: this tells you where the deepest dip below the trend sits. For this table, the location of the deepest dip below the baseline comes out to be 4298.96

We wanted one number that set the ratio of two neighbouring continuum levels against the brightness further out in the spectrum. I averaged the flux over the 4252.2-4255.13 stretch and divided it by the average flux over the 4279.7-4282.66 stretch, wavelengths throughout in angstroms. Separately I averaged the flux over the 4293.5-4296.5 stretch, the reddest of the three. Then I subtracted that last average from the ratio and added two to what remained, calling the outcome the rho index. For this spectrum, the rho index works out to -14.8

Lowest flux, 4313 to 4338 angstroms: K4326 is 11.8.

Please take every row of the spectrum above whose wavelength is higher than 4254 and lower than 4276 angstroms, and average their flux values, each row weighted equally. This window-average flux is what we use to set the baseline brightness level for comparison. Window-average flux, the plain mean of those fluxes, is 17.7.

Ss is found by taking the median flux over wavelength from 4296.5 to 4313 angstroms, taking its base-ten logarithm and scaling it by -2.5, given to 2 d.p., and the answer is -2.83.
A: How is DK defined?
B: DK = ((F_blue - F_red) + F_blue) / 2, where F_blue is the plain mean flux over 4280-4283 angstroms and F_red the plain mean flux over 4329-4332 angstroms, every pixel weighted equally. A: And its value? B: 7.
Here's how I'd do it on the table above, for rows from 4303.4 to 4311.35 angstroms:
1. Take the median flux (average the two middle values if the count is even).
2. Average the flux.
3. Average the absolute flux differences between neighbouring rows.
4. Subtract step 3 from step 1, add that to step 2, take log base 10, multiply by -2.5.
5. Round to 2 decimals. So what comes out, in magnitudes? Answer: -3.49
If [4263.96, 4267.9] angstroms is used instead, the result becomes -4.09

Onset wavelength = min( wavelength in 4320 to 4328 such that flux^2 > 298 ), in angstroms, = 4320.79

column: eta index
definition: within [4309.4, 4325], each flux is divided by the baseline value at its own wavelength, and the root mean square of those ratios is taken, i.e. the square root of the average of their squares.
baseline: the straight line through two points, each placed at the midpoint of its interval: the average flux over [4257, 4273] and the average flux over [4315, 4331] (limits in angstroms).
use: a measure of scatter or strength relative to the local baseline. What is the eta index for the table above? 0.97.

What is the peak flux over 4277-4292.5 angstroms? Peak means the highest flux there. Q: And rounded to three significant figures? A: 22.0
